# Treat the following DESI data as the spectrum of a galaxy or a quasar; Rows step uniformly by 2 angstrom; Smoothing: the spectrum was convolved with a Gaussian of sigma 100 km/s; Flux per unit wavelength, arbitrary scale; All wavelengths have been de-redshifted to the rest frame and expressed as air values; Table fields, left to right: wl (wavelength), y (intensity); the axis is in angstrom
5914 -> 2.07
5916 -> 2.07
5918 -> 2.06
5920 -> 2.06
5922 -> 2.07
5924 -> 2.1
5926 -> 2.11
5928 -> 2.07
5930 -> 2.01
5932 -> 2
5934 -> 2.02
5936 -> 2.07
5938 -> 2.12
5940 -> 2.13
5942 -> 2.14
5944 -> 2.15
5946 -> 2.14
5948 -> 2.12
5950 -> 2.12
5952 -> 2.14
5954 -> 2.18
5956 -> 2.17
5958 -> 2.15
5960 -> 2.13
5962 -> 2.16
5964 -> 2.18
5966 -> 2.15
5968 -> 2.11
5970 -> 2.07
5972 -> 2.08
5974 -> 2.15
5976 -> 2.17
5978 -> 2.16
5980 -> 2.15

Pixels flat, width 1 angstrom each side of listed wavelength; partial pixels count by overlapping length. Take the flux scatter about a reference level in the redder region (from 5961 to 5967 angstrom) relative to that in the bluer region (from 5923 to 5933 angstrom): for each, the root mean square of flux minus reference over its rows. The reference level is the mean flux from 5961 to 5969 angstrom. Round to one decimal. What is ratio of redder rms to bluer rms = 0.2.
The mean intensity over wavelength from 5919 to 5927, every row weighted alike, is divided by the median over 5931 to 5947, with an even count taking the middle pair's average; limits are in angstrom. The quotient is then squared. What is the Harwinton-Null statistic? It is 0.96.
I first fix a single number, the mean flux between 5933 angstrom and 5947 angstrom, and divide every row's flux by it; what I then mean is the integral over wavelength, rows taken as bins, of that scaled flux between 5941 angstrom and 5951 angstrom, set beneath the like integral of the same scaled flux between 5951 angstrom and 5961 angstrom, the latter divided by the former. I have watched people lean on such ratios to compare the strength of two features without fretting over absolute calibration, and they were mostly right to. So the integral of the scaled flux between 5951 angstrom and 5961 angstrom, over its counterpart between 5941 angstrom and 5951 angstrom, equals 1.01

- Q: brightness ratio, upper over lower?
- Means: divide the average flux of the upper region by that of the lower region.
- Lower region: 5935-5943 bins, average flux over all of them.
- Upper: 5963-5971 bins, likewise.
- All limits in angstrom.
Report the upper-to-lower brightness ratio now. 1.01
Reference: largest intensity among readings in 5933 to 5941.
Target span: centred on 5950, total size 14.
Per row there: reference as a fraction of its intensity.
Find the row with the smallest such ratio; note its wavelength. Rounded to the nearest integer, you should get 5954 angstrom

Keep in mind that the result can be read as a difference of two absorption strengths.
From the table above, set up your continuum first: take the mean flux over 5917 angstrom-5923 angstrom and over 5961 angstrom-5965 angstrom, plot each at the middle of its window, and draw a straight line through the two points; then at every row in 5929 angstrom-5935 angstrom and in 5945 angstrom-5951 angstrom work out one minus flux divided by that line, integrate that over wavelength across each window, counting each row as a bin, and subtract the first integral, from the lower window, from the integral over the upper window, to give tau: -0.22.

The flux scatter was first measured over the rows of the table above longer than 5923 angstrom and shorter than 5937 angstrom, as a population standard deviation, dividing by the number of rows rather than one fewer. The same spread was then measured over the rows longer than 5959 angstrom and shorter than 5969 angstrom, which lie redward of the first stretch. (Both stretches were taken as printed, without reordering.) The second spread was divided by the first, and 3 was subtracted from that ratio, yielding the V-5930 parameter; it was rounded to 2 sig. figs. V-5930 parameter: -2.4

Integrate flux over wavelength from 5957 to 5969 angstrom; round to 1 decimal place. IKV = 25.8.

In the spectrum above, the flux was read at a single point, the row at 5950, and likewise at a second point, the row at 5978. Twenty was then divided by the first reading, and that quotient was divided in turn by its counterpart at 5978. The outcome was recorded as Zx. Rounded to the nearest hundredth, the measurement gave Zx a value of 4.37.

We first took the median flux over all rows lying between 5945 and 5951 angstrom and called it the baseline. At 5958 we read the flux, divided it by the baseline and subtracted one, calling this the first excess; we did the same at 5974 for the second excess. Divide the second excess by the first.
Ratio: 1.0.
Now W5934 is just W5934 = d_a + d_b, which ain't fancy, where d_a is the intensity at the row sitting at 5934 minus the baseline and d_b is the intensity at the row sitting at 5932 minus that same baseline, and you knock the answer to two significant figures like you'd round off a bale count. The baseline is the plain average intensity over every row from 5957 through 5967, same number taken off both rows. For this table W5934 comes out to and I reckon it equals -0.29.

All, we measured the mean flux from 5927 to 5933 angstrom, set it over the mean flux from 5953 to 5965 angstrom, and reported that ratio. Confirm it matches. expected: 0.938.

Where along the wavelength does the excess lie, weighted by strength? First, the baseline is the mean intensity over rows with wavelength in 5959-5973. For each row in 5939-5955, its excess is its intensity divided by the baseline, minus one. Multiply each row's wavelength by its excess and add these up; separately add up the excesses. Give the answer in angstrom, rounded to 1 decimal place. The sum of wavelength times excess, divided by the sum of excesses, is 5949.1 angstrom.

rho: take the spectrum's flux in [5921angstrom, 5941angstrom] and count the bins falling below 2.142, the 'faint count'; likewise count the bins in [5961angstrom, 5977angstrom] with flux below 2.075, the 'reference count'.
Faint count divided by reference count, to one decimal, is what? 10.0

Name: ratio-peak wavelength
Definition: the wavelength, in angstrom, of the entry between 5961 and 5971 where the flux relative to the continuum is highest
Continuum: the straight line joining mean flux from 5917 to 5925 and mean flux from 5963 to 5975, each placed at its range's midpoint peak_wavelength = 5964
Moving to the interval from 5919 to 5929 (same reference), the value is 5926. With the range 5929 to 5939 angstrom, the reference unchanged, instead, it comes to 5938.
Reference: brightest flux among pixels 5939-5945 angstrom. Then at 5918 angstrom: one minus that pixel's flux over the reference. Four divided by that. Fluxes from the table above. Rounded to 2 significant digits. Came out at 96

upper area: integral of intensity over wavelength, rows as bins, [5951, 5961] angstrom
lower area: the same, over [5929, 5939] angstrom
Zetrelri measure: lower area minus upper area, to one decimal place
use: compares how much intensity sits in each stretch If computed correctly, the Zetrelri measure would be -1.1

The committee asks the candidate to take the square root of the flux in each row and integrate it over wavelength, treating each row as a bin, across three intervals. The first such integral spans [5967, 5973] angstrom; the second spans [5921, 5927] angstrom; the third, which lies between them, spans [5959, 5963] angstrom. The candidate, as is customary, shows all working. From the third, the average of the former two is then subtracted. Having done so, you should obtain -2.8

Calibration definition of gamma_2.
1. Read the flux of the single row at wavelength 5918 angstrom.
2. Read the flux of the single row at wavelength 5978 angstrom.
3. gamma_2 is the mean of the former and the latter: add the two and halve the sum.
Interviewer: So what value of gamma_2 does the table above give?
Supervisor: 2.11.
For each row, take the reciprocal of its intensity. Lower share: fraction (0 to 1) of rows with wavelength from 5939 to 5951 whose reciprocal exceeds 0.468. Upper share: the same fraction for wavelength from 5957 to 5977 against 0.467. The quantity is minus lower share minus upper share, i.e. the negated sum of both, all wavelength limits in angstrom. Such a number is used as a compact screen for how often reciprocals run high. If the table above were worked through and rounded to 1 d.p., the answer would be -0.9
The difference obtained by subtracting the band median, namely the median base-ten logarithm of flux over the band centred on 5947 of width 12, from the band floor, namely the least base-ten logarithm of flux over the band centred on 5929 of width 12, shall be -0.029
